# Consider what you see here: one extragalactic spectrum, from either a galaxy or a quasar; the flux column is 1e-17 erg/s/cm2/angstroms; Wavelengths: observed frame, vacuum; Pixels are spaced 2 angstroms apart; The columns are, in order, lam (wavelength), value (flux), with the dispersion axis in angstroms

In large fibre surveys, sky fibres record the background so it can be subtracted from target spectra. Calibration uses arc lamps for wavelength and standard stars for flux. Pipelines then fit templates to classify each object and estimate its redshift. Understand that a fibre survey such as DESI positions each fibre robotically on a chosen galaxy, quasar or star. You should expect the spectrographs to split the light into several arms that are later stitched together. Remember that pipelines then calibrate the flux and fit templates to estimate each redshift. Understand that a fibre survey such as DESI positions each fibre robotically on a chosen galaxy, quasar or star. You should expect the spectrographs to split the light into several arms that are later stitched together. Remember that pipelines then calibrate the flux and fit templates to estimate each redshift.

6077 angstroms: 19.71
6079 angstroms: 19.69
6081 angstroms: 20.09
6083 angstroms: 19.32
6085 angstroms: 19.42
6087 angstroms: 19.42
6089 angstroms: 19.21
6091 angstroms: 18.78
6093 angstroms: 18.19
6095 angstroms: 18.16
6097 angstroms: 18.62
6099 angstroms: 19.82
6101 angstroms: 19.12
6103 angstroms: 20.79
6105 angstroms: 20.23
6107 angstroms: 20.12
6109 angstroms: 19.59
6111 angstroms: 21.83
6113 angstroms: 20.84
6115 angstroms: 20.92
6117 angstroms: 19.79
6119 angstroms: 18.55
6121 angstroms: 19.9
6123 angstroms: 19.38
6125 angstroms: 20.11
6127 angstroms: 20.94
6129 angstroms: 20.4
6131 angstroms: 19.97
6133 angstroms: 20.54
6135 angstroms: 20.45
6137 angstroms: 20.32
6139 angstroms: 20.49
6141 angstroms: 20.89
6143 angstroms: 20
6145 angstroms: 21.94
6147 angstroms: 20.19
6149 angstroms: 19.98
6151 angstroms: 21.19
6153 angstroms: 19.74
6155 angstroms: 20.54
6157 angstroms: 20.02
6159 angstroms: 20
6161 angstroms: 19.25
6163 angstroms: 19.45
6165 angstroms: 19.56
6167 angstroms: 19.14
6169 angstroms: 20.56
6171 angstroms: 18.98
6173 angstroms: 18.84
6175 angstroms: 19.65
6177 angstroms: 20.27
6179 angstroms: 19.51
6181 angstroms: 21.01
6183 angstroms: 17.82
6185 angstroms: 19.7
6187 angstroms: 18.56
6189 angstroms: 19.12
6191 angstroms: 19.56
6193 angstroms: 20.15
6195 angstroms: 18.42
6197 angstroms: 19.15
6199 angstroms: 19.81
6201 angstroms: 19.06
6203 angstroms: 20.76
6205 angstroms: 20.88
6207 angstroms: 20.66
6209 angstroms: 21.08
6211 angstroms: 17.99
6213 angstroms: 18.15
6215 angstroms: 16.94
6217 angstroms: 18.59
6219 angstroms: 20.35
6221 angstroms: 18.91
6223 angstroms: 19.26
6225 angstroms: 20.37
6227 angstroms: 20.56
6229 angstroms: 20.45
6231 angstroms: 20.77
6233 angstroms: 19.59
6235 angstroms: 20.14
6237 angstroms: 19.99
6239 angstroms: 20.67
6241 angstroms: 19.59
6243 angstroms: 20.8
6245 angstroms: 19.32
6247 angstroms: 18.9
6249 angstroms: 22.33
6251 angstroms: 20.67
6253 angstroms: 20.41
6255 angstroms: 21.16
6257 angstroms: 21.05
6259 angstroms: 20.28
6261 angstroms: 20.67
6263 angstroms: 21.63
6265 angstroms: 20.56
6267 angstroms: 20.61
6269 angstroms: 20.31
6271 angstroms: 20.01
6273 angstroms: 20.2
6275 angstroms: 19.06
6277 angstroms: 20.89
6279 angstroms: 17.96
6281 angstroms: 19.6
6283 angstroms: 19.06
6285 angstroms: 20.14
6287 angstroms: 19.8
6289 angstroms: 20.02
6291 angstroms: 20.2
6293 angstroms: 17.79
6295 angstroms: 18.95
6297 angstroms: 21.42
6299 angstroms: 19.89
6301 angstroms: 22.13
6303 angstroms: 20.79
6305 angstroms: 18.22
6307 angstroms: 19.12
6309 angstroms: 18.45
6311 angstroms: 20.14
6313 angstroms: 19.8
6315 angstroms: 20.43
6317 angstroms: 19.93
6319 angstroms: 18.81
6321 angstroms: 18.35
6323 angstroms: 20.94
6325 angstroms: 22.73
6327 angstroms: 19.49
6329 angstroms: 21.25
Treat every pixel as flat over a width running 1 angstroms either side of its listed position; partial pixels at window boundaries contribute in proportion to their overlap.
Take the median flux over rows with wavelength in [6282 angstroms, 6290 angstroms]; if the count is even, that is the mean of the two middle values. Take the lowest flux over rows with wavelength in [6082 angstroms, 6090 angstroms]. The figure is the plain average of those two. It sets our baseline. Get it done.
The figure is 19.6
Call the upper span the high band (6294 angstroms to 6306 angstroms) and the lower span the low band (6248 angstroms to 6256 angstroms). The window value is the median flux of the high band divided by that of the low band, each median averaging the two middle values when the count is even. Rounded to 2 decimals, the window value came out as 0.97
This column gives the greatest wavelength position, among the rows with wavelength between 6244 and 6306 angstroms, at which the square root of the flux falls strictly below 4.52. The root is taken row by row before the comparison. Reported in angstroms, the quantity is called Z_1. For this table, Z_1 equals 6305 angstroms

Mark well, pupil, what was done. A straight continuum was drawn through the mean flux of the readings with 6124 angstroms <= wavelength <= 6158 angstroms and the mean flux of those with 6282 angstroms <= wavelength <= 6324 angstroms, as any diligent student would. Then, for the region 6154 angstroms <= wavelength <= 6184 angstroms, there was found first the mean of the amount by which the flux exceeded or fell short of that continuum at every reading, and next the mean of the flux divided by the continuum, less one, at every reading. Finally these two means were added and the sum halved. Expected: -0.4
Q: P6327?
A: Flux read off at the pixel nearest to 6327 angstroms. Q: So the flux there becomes 19.49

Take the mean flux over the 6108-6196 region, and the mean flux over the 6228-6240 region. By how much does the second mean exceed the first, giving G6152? 0.31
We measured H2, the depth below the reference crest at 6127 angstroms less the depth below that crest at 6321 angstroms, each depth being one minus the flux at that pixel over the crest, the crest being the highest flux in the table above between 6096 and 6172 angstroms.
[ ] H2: -0.12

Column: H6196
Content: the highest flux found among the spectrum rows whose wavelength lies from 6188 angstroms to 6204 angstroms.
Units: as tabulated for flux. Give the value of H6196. 20.76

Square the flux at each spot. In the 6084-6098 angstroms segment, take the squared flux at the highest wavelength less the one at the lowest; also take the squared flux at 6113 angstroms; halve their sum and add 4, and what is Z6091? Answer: 206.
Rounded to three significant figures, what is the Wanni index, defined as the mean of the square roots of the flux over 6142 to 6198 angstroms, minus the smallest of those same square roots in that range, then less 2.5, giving -2.28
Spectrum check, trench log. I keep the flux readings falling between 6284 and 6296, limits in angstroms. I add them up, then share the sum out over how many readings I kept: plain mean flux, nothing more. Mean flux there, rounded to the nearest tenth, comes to 19.5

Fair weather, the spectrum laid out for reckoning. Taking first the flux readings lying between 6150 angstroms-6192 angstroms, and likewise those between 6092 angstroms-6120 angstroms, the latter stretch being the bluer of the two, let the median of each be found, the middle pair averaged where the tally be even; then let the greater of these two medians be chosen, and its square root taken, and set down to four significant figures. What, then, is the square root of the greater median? 4.450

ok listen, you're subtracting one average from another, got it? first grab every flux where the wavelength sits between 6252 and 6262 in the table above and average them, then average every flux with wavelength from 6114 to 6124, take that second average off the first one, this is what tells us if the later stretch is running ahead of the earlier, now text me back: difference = 1.0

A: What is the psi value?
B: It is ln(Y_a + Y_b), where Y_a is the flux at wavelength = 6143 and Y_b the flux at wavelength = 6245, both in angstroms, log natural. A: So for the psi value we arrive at 3.67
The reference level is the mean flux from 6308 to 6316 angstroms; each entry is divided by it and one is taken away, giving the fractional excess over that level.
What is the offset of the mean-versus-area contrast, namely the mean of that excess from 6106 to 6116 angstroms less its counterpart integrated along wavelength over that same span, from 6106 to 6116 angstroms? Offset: -0.44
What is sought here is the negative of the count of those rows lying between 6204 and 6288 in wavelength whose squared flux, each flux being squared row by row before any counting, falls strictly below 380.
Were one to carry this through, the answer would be -11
